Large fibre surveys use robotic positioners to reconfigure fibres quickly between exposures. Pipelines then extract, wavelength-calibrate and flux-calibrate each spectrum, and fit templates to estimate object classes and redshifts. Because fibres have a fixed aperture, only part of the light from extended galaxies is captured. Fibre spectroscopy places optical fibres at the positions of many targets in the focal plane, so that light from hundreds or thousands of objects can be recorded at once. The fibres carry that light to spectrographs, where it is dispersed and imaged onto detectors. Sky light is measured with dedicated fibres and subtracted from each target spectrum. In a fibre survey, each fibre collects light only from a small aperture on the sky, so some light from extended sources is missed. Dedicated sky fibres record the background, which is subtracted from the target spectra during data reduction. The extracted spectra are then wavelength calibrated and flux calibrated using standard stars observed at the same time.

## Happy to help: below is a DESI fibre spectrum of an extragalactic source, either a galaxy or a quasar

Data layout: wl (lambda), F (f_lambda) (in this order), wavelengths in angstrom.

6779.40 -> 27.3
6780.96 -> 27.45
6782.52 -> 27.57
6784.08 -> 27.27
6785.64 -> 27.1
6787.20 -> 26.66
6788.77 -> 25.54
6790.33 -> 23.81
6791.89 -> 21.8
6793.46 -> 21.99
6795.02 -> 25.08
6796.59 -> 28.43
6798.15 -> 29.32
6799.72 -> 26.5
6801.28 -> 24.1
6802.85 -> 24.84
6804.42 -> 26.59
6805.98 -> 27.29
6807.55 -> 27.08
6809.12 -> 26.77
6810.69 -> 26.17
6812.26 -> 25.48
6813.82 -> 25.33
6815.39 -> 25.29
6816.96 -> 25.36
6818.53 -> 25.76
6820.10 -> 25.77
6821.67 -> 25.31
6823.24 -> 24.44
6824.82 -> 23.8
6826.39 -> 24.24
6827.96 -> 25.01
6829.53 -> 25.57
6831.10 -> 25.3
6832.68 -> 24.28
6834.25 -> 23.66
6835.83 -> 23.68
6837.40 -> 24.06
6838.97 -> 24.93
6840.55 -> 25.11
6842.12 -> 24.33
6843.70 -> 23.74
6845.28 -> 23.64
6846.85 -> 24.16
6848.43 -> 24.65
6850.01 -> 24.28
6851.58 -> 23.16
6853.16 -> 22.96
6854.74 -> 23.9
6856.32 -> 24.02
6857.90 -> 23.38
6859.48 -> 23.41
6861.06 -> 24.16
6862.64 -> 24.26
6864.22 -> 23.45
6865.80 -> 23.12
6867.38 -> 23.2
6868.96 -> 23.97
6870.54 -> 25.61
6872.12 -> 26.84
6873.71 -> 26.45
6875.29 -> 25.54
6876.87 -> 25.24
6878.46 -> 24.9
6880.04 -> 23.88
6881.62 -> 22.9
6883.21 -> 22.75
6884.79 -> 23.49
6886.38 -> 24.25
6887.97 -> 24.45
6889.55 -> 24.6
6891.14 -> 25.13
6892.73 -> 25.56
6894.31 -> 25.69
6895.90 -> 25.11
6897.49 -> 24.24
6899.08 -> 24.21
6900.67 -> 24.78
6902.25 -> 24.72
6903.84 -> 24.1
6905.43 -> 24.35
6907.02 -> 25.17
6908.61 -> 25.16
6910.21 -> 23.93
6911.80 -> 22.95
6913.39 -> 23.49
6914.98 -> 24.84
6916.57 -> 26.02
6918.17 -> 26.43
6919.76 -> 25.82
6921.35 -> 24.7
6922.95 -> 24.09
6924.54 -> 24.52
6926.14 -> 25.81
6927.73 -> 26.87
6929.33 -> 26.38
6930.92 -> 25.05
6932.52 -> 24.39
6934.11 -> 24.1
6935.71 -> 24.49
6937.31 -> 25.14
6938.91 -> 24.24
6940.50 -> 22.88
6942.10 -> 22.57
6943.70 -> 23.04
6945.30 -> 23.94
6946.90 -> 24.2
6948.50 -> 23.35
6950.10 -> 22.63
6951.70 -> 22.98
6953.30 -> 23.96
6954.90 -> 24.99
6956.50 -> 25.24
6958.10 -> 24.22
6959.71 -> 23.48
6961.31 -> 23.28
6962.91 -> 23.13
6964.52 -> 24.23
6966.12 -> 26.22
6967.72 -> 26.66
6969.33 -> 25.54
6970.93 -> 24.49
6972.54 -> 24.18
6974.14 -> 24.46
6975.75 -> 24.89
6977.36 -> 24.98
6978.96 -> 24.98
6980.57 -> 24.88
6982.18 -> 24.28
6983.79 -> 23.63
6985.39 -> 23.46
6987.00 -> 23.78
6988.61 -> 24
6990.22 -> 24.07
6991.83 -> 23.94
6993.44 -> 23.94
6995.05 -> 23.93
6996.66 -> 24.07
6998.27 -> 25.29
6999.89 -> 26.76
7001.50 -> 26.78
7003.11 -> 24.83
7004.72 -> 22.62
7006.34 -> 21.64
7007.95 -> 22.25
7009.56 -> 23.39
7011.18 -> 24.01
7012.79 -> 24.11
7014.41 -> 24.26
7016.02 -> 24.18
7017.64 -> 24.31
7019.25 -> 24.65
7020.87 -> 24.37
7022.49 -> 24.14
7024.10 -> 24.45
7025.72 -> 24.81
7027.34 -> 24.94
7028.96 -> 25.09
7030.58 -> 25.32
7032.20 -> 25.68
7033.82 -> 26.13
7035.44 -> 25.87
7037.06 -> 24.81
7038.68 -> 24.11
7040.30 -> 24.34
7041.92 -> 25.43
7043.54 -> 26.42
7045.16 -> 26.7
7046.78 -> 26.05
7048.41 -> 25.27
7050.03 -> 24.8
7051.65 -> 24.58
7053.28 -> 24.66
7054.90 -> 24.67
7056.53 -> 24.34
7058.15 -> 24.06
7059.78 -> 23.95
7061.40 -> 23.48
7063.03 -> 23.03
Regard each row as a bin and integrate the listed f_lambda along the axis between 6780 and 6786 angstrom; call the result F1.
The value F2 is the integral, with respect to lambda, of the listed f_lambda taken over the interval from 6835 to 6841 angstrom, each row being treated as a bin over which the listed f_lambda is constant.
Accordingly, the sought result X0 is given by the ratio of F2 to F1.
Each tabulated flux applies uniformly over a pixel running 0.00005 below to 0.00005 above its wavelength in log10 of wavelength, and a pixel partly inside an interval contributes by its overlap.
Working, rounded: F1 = 164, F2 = 146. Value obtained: 0.9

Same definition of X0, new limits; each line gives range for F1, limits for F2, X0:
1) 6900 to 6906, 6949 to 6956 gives 1.1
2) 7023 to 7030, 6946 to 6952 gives 0.8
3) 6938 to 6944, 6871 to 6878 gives 1.3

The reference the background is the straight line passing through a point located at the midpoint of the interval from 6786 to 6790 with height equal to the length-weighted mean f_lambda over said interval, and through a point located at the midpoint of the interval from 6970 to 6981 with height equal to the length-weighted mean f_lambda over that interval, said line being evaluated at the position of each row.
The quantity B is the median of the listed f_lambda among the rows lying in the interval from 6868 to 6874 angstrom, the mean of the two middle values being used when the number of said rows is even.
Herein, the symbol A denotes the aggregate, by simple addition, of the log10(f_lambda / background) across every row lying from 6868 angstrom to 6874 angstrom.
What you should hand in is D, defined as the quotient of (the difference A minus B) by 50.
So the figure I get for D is -0.520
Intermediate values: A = 0.02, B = 26.0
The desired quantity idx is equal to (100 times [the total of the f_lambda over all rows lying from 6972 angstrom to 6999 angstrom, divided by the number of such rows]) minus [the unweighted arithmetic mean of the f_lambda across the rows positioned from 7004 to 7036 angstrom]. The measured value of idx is 2404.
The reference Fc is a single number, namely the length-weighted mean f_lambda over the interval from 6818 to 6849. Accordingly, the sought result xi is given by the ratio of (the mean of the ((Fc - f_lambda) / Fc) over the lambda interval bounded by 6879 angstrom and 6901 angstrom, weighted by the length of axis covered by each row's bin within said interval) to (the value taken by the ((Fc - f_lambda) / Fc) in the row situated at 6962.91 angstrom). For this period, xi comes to 0.1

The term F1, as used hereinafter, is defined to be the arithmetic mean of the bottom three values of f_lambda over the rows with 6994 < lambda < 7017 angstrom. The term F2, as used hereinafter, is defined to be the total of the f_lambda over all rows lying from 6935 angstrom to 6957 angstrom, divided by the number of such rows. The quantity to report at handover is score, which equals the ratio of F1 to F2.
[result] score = 0.93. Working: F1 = 22.2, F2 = 23.8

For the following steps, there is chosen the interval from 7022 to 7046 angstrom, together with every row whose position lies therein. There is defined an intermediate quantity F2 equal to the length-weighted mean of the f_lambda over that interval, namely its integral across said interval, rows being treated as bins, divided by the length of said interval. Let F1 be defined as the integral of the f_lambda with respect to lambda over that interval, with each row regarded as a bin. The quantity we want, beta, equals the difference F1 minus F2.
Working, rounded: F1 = 606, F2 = 25.2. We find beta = 580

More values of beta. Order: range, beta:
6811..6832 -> 503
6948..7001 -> 1268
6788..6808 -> 485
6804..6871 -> 1625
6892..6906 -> 322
